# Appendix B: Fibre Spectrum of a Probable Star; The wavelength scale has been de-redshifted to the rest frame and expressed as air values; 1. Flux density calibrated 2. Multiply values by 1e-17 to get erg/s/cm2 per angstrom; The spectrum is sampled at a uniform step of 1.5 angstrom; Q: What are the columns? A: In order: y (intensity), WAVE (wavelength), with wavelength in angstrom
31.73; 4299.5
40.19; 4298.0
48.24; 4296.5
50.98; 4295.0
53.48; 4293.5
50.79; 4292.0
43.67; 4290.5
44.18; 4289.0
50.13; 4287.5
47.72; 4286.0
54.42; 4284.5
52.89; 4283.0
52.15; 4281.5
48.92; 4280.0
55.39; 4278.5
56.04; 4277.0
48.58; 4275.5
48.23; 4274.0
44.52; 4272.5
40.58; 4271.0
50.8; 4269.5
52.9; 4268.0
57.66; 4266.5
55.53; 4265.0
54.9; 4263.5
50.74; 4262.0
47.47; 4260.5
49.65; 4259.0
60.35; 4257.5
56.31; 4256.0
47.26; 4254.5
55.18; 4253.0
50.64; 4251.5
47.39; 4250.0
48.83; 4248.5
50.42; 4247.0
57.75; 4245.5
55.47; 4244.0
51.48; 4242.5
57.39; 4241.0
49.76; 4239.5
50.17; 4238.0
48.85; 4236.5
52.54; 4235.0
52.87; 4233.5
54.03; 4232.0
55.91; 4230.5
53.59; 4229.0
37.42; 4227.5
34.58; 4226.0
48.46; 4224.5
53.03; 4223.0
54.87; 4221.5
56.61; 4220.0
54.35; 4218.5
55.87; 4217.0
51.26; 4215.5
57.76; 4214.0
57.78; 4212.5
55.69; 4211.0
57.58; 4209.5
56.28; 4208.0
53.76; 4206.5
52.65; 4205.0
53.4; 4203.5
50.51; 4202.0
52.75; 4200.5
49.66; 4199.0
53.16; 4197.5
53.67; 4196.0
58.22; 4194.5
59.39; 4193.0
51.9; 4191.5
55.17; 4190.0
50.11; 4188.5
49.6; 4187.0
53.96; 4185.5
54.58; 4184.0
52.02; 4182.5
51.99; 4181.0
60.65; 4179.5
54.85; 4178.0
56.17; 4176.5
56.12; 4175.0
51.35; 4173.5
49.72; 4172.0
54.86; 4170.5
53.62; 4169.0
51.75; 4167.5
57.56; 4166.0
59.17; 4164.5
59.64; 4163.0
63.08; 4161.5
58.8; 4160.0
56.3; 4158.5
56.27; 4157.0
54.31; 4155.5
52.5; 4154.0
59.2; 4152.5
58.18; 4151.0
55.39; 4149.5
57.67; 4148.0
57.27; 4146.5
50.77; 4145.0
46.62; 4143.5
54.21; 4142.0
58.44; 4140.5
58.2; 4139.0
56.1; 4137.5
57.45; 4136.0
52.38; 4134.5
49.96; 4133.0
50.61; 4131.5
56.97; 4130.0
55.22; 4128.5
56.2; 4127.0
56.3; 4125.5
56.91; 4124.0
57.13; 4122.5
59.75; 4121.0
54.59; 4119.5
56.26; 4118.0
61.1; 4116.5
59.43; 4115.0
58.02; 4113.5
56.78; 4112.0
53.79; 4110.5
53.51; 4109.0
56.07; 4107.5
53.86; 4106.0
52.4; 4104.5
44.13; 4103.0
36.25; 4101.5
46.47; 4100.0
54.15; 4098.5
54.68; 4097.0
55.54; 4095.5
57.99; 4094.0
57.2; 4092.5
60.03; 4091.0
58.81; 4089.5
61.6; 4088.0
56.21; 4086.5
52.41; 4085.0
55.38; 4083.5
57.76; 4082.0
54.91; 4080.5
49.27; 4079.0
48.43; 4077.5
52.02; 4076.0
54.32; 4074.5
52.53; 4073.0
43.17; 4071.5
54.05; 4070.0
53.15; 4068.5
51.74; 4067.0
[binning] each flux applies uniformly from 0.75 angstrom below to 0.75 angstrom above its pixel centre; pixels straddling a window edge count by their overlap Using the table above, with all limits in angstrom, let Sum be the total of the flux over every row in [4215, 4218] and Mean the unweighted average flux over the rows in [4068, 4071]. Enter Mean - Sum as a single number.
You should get -54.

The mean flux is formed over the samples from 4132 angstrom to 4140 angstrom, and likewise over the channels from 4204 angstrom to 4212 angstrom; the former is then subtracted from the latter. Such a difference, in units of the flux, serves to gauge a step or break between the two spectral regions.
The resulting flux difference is 0.4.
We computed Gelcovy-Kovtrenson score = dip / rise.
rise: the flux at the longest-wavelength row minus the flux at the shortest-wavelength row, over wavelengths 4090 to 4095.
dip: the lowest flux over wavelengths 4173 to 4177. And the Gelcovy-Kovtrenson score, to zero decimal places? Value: -25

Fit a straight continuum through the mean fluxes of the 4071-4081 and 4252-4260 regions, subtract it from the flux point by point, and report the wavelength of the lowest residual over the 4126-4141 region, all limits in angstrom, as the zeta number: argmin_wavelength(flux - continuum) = 4133.0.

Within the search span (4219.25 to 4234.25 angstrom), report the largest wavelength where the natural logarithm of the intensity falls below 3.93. 4227.5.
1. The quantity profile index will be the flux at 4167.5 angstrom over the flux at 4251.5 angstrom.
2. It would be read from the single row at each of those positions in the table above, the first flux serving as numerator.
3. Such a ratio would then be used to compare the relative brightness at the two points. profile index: 1.02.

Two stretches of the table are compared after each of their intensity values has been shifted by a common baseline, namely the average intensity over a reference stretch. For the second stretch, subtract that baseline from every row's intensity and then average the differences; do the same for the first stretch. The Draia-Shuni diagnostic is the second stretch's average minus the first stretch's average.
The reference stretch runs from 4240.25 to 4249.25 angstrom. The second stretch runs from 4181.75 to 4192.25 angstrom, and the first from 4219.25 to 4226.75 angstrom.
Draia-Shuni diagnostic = 3.0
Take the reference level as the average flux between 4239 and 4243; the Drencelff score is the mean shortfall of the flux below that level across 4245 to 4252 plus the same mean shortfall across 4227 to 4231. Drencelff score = 6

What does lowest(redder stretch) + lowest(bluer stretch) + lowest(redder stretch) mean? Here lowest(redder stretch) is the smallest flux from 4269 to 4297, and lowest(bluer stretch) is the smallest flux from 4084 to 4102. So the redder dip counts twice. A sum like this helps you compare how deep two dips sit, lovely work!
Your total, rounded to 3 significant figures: 117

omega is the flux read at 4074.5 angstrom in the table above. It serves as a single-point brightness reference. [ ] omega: 54.32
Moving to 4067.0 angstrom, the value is 51.74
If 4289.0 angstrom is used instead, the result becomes 44.18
